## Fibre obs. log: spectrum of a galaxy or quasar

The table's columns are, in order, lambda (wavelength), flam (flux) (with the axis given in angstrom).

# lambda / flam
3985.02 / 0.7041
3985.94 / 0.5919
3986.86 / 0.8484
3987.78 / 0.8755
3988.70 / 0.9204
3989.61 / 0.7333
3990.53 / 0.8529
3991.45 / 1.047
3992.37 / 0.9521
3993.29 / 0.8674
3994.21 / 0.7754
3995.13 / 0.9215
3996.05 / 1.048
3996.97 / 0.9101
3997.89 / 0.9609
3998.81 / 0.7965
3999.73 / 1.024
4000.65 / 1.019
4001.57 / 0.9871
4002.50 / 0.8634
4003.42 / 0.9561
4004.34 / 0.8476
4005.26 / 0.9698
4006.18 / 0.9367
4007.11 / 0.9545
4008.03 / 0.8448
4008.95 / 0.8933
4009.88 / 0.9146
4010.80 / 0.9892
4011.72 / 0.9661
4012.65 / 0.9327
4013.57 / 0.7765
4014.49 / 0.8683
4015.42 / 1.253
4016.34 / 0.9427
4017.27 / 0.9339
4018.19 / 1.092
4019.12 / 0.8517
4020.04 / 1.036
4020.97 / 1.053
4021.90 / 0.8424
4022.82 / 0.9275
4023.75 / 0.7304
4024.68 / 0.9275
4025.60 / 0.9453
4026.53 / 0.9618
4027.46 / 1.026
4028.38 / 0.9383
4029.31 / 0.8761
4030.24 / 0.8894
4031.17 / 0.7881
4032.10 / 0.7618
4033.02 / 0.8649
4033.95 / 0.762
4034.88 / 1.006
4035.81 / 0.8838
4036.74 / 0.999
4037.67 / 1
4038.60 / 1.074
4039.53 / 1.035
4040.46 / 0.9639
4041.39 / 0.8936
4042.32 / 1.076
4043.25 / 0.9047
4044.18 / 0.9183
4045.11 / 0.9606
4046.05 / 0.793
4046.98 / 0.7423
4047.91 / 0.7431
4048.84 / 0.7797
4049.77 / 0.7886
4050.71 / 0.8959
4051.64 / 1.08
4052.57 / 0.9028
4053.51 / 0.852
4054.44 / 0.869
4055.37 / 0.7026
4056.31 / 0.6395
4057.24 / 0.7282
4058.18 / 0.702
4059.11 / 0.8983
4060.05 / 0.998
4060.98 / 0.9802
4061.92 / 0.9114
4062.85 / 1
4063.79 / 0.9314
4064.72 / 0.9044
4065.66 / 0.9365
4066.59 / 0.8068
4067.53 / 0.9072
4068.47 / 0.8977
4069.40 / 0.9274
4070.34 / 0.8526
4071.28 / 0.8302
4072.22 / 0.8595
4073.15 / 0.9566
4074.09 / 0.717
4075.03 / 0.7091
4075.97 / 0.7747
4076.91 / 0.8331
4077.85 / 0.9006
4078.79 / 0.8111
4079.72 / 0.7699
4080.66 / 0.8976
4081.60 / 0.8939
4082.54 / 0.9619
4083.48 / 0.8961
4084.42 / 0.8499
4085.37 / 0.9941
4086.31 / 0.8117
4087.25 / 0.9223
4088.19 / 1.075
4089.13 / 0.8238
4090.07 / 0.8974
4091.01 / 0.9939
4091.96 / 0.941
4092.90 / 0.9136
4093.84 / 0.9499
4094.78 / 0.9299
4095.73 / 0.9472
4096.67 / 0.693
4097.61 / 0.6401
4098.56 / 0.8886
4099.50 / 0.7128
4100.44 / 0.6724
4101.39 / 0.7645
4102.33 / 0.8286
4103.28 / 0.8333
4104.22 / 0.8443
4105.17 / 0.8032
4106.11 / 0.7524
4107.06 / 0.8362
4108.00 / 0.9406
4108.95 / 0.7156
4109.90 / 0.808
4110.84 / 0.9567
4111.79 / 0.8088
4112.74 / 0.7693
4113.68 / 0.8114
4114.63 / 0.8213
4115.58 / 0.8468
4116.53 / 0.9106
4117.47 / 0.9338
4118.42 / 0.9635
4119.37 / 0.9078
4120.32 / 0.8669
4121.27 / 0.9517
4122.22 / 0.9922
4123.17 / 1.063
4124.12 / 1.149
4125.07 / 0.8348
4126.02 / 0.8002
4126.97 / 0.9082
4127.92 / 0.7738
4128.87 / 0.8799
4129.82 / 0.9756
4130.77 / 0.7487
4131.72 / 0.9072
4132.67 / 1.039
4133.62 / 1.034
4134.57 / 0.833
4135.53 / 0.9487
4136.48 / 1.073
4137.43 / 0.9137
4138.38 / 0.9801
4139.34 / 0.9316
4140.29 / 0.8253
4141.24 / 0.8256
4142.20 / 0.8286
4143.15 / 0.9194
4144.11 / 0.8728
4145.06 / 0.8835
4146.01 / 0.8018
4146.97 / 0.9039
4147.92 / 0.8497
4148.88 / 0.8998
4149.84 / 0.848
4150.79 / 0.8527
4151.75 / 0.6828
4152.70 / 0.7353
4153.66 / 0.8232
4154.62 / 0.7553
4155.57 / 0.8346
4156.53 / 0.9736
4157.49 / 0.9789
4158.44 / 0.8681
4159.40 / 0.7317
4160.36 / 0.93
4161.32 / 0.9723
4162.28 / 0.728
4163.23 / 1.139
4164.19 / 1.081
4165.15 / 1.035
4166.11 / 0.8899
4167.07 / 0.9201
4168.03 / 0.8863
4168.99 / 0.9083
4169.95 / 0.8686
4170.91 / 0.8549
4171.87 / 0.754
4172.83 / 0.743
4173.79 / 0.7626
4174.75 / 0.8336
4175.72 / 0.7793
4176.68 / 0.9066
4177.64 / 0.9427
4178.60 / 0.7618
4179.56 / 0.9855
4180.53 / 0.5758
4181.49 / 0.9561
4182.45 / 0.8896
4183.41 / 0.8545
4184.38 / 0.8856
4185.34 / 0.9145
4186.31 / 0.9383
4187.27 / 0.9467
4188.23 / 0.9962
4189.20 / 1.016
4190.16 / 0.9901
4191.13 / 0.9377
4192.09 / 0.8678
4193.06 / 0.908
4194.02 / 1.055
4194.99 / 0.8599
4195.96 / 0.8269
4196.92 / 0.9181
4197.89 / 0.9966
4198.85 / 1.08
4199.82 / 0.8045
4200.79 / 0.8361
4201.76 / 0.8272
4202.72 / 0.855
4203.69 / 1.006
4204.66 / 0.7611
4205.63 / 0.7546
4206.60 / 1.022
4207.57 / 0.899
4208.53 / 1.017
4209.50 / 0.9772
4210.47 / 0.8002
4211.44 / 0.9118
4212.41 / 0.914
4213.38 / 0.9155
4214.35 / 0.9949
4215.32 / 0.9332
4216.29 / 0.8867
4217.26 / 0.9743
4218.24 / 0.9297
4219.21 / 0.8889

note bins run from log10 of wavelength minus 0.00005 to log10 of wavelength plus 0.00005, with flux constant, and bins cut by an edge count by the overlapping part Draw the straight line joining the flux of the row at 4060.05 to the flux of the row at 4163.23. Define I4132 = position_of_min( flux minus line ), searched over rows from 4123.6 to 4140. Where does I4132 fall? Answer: 4130.77 angstrom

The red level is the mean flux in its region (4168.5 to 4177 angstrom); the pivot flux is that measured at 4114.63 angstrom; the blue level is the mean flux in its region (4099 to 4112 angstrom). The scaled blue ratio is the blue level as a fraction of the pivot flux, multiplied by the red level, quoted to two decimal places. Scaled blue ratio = 0.81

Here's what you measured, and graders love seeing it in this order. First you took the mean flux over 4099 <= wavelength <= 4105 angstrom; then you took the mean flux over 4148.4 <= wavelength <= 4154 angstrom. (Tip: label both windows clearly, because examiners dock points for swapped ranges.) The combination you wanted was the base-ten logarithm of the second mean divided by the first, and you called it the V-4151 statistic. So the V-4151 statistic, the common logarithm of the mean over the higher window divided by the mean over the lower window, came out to 0.02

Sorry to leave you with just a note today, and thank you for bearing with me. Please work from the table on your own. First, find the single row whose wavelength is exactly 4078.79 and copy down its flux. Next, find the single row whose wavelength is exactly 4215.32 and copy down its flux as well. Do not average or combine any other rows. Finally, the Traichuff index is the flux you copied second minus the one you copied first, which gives 0.12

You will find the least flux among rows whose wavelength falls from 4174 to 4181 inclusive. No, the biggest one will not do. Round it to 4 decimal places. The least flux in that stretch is 0.5758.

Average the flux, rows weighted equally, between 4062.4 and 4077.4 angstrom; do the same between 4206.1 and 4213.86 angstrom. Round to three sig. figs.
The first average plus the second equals 1.80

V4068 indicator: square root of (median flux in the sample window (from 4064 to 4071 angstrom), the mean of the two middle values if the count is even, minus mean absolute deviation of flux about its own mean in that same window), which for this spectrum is 0.933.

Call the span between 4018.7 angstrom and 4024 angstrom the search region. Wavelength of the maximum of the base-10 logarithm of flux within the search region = 4020.97 angstrom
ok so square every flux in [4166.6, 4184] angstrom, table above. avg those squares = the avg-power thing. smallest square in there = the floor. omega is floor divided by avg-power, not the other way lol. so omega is 0.46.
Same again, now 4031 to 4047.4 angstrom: 0.65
